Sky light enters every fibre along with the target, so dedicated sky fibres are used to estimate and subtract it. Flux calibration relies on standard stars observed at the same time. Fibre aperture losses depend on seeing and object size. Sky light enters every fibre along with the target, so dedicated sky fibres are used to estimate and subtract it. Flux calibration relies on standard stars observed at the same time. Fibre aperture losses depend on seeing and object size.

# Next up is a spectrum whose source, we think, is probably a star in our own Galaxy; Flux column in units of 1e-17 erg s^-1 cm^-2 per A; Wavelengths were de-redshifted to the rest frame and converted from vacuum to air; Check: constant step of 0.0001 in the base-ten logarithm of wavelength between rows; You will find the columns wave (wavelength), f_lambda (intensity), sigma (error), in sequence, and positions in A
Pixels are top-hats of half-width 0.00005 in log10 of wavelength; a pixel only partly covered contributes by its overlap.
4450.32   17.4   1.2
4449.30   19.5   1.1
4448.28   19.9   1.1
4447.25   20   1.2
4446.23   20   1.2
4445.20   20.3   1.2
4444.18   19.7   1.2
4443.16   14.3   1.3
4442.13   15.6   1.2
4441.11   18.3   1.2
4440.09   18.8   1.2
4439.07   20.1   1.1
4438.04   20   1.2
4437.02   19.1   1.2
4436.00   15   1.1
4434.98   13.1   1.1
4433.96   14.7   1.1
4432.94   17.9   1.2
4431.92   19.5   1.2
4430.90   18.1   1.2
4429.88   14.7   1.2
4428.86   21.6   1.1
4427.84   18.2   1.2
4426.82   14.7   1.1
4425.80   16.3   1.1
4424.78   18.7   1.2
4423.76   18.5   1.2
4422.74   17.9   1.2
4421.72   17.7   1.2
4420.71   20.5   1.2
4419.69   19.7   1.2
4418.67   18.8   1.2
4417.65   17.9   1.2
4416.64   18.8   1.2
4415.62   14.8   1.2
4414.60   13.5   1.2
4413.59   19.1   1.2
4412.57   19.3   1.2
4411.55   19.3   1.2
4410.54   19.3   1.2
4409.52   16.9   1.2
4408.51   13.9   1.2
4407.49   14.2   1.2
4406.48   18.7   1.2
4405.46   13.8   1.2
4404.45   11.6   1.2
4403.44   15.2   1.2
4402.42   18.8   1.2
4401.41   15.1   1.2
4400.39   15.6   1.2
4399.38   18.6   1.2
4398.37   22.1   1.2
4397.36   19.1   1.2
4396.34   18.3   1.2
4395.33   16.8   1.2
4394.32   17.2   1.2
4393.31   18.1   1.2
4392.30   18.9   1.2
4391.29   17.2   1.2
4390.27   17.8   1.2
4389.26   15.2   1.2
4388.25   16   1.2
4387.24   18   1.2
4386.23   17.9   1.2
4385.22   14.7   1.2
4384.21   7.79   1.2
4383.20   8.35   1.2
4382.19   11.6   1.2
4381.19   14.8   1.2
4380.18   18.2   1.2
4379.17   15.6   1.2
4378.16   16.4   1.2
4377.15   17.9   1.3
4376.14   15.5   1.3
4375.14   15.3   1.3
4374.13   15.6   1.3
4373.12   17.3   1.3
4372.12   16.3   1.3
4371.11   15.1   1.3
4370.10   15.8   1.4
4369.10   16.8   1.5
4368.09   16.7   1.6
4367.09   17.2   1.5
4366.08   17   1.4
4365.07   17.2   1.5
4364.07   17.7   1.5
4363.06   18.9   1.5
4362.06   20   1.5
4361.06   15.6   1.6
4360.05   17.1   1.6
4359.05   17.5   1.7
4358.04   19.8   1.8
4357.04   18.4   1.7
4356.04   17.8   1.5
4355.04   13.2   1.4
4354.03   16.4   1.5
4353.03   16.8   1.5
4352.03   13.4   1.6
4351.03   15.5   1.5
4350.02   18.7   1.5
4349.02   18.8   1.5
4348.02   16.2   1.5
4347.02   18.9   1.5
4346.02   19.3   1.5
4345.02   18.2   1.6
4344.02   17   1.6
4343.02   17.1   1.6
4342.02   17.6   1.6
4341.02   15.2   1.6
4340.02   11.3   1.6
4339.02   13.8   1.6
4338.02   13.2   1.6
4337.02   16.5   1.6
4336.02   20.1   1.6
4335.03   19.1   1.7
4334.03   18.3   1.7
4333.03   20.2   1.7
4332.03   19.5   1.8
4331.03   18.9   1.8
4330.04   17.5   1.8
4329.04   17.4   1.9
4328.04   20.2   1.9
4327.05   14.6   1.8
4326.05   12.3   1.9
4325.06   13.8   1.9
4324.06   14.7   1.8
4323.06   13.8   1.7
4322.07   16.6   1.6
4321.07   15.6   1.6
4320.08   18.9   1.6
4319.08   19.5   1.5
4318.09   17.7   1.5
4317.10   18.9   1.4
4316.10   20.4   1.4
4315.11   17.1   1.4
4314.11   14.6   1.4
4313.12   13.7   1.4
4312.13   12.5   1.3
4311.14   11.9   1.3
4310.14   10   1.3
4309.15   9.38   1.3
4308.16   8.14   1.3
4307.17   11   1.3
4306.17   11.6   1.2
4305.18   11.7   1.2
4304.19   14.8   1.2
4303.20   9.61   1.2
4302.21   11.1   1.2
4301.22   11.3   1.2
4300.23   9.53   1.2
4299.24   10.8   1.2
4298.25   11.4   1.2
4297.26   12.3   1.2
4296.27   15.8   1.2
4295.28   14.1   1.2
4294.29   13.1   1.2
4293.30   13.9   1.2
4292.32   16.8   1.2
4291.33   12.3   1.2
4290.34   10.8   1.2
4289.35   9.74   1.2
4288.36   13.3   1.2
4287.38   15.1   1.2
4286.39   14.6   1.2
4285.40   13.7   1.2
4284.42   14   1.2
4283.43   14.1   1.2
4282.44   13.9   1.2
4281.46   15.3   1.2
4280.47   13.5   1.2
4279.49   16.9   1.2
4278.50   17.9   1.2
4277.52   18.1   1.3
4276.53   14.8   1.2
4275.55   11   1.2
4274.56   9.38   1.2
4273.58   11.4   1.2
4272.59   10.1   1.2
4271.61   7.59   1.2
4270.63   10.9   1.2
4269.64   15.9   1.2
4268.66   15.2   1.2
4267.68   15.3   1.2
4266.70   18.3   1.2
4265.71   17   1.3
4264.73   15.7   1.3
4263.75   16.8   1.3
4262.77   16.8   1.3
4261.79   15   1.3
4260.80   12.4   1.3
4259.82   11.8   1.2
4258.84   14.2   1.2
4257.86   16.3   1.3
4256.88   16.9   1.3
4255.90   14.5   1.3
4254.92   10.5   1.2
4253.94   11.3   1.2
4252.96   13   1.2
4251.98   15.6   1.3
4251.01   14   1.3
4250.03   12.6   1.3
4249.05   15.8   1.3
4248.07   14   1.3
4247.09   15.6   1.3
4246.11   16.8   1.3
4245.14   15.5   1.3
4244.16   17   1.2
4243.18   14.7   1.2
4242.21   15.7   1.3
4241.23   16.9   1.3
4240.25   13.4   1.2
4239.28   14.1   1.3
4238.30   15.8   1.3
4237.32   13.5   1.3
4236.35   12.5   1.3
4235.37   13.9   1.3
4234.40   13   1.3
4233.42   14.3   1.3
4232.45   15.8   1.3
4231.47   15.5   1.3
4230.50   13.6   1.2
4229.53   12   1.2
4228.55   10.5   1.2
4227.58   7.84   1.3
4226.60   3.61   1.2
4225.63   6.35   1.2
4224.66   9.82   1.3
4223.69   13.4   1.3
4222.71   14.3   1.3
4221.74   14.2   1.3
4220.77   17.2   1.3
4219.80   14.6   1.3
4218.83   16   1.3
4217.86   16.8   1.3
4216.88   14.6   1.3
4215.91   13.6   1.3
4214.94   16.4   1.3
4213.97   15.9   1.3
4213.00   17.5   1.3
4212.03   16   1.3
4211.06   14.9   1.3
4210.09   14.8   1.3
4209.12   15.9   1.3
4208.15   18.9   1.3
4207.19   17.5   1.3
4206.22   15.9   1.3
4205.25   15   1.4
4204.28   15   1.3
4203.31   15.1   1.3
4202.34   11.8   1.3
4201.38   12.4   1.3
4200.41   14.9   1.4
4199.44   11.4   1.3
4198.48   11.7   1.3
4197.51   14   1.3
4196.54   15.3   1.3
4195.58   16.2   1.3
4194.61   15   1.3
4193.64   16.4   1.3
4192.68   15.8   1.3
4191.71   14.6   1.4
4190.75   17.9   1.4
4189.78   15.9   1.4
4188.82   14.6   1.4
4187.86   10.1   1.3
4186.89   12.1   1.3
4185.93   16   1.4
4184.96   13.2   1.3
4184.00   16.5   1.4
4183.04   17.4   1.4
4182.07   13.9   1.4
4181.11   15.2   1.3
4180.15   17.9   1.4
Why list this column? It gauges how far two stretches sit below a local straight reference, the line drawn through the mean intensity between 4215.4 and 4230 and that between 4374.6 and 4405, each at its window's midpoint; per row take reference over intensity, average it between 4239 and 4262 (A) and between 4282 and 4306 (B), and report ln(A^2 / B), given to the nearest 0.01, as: -0.30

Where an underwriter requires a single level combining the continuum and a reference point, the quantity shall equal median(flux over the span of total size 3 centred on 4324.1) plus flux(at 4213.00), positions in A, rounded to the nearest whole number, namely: 31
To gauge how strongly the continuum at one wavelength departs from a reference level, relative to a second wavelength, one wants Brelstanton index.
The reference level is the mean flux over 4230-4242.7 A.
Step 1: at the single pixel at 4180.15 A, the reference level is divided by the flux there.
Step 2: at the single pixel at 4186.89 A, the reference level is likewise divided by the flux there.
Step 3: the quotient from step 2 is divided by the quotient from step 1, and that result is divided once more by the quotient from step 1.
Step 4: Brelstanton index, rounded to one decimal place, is 1.8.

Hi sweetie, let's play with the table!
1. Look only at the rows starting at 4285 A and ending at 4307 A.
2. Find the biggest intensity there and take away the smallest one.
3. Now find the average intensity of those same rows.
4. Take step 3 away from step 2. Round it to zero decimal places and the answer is -5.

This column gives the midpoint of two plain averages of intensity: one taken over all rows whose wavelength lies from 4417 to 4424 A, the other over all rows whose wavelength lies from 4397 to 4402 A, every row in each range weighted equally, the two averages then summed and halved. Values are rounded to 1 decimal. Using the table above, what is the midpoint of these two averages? 18.4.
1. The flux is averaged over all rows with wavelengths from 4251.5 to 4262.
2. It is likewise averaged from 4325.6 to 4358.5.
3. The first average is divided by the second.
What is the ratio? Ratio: 0.81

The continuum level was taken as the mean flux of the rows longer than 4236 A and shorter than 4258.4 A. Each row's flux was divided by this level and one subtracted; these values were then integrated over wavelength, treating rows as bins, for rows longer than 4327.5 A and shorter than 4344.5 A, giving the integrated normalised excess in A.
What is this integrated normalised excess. 3.0 A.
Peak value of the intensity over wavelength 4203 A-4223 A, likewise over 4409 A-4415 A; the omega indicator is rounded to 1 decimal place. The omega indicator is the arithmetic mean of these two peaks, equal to 19.1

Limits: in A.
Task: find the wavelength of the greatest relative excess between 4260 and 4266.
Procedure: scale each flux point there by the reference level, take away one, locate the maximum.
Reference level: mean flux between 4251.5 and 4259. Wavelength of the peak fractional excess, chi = 4265.71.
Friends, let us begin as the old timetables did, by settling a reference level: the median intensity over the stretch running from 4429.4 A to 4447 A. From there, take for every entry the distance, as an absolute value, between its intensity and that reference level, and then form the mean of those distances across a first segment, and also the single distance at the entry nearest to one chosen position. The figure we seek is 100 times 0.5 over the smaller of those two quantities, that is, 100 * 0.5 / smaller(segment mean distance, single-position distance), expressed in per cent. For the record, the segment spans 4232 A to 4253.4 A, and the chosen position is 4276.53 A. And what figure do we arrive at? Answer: 14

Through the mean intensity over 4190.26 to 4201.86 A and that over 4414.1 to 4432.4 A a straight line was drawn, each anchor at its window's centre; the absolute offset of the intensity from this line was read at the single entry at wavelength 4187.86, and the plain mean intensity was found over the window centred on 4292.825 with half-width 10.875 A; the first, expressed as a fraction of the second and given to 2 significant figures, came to 0.35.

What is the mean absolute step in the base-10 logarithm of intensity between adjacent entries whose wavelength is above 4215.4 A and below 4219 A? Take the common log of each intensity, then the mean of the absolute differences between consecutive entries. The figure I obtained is 0.038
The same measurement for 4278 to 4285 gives 0.038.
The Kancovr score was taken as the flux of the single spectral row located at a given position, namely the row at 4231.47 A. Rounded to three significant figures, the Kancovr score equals 15.5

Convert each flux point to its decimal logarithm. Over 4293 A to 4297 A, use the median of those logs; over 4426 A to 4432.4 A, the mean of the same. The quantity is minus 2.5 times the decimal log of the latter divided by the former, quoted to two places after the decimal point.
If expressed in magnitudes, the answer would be -0.09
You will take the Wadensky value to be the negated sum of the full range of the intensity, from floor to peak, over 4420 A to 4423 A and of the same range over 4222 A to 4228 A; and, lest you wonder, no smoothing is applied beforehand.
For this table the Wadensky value -13.5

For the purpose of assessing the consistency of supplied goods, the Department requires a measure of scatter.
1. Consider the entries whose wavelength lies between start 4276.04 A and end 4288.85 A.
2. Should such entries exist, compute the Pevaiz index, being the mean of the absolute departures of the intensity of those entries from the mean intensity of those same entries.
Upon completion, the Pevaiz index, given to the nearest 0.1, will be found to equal 1.3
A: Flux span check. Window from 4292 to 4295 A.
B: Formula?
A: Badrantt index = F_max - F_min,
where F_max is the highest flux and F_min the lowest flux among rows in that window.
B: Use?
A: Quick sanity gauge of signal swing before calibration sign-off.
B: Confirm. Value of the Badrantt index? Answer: 3.7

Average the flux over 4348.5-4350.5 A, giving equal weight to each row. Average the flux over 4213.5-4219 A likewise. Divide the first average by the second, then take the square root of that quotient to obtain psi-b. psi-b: 1.10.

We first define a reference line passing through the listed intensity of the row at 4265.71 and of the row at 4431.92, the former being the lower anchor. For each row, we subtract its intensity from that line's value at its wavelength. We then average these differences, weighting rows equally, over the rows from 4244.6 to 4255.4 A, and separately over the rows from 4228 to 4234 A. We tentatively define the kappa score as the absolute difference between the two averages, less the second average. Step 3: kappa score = -2.7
